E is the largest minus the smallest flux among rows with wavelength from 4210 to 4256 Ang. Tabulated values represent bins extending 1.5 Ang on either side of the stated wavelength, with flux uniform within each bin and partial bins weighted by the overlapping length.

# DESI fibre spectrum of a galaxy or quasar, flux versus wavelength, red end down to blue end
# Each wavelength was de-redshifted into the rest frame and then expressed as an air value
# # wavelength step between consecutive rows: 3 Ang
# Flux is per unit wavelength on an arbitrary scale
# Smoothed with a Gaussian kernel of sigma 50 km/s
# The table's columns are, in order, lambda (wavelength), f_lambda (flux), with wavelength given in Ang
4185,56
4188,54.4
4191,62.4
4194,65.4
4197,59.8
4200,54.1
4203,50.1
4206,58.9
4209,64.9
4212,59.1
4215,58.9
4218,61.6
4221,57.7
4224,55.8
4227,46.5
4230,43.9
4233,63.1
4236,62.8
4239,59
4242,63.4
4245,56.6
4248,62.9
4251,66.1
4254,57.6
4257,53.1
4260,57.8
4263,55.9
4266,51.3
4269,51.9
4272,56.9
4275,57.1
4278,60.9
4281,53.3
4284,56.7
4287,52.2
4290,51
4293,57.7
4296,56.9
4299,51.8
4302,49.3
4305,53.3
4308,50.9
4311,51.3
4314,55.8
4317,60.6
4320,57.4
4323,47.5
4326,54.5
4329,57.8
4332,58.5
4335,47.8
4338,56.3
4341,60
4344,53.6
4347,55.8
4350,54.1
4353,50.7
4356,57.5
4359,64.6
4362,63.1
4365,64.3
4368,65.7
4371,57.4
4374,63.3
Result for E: 22.2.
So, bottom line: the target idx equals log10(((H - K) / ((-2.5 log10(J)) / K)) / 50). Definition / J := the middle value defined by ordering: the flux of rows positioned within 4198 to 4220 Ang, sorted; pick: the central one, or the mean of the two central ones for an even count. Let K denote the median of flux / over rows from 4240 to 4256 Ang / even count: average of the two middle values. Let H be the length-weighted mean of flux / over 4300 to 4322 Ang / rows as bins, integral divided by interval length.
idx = 0.41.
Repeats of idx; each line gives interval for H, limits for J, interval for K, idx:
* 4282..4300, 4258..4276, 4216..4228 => -0.22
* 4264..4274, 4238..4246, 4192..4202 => 0.22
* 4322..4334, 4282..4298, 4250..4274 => -0.33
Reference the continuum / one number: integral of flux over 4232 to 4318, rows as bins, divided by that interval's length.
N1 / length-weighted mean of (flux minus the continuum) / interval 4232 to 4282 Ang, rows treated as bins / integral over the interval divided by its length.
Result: 2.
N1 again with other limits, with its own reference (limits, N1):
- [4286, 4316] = -3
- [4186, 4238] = 1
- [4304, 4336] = -2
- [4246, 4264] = 3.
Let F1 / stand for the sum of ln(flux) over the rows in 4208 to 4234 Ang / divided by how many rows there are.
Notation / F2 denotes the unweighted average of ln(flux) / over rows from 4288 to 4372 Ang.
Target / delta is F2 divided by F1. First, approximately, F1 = 4.03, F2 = 4.020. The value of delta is 0.997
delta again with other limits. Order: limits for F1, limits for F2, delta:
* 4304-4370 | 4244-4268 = 1.006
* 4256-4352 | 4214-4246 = 1.010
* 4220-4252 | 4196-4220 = 1.003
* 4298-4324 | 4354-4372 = 1.040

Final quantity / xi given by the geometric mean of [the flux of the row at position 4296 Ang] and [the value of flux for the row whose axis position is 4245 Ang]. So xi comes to 56.7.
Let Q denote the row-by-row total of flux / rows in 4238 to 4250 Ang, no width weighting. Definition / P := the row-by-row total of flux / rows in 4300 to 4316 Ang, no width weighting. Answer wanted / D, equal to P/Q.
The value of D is 1.1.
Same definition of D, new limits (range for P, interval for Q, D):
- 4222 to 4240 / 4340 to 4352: 1.5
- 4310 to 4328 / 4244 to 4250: 2.7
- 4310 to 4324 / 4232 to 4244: 1.1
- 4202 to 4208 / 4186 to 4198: 0.5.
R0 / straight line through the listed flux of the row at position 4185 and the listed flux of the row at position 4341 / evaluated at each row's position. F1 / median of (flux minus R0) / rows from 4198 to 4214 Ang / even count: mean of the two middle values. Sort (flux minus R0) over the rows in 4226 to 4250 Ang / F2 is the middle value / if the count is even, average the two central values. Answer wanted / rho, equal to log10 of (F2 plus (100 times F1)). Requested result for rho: 2.4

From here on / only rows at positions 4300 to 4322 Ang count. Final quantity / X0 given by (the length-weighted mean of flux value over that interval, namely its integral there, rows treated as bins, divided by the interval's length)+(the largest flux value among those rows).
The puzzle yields 114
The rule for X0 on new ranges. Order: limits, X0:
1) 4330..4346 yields 115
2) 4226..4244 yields 120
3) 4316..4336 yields 116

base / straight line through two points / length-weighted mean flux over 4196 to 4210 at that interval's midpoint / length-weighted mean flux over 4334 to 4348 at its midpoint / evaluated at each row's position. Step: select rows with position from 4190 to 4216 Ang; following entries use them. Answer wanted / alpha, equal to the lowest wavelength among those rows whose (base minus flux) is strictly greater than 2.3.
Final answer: 4200 Ang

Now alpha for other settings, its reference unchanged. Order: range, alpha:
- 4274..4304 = 4281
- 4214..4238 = 4227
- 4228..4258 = 4230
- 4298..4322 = 4299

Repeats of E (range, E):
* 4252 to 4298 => 9.9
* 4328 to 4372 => 17.9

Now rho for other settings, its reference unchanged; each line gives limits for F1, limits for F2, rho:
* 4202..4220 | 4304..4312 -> 2.4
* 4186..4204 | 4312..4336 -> 1.9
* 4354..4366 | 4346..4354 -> 2.5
